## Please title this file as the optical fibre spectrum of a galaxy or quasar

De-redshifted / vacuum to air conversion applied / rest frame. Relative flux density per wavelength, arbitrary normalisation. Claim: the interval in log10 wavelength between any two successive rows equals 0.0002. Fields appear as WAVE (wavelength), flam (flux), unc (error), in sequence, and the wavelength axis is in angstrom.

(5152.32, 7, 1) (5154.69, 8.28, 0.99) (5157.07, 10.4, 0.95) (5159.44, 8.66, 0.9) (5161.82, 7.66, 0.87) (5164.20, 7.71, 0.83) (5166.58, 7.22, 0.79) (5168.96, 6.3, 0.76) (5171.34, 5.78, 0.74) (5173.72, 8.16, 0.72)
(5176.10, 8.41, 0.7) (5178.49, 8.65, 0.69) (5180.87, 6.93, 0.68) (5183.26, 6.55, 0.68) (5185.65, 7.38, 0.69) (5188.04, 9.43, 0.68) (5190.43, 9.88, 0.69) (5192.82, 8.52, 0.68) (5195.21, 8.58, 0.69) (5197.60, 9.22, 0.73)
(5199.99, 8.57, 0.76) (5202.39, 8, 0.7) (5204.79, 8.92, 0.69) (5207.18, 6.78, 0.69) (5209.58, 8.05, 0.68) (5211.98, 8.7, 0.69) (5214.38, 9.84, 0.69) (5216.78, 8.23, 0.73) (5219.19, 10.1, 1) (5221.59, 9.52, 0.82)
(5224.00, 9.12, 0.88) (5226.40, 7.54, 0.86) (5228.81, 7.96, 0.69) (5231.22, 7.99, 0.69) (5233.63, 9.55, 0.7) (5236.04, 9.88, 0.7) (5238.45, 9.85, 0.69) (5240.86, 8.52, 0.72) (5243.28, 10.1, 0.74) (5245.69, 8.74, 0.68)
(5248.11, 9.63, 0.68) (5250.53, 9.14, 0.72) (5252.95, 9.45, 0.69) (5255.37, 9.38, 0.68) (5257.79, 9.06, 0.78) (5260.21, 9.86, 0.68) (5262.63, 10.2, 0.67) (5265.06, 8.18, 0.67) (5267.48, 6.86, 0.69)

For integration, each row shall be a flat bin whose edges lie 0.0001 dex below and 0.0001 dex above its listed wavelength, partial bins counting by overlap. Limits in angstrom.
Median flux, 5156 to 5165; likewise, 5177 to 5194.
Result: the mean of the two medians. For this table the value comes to 8.35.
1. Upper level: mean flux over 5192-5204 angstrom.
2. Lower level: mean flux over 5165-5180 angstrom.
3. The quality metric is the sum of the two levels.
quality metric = 16.0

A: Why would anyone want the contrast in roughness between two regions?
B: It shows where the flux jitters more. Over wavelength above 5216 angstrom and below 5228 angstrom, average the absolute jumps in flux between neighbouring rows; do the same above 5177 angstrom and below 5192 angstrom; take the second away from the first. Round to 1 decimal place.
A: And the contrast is 0.0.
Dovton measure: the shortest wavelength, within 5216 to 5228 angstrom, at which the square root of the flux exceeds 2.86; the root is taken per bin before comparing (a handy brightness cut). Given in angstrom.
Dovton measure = 5216.78 angstrom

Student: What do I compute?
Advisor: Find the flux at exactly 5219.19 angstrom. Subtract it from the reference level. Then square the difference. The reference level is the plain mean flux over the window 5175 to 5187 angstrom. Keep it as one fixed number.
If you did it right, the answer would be 6.3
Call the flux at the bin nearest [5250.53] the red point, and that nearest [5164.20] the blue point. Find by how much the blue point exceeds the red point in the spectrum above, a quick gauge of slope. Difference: -1.4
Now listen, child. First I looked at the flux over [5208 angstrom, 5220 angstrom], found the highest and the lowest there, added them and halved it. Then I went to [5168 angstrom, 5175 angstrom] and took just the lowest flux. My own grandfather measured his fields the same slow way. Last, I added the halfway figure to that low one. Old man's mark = 14.9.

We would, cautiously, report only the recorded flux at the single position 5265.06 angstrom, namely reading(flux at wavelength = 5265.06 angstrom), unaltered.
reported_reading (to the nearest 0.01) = 8.18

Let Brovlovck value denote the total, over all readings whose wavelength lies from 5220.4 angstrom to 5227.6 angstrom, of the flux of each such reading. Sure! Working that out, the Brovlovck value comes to 26.2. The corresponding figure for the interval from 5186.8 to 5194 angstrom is 27.8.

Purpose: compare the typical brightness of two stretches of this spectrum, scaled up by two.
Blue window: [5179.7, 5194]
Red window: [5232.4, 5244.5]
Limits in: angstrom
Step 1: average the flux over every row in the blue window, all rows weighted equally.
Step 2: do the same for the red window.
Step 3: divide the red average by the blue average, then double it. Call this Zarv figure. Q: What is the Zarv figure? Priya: 2.36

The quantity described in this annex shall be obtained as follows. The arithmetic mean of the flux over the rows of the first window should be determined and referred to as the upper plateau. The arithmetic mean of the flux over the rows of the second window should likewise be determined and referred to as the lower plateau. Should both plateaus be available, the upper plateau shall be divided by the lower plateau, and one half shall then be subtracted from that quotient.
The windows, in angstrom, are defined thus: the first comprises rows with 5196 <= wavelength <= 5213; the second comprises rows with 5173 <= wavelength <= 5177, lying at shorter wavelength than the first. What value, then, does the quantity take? 0.50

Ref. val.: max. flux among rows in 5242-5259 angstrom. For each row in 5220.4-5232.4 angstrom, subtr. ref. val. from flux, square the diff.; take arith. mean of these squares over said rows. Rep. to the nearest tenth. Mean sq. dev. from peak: 3.4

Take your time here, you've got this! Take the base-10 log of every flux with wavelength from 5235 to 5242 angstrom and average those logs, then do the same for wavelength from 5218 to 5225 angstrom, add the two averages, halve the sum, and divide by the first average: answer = 1.004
